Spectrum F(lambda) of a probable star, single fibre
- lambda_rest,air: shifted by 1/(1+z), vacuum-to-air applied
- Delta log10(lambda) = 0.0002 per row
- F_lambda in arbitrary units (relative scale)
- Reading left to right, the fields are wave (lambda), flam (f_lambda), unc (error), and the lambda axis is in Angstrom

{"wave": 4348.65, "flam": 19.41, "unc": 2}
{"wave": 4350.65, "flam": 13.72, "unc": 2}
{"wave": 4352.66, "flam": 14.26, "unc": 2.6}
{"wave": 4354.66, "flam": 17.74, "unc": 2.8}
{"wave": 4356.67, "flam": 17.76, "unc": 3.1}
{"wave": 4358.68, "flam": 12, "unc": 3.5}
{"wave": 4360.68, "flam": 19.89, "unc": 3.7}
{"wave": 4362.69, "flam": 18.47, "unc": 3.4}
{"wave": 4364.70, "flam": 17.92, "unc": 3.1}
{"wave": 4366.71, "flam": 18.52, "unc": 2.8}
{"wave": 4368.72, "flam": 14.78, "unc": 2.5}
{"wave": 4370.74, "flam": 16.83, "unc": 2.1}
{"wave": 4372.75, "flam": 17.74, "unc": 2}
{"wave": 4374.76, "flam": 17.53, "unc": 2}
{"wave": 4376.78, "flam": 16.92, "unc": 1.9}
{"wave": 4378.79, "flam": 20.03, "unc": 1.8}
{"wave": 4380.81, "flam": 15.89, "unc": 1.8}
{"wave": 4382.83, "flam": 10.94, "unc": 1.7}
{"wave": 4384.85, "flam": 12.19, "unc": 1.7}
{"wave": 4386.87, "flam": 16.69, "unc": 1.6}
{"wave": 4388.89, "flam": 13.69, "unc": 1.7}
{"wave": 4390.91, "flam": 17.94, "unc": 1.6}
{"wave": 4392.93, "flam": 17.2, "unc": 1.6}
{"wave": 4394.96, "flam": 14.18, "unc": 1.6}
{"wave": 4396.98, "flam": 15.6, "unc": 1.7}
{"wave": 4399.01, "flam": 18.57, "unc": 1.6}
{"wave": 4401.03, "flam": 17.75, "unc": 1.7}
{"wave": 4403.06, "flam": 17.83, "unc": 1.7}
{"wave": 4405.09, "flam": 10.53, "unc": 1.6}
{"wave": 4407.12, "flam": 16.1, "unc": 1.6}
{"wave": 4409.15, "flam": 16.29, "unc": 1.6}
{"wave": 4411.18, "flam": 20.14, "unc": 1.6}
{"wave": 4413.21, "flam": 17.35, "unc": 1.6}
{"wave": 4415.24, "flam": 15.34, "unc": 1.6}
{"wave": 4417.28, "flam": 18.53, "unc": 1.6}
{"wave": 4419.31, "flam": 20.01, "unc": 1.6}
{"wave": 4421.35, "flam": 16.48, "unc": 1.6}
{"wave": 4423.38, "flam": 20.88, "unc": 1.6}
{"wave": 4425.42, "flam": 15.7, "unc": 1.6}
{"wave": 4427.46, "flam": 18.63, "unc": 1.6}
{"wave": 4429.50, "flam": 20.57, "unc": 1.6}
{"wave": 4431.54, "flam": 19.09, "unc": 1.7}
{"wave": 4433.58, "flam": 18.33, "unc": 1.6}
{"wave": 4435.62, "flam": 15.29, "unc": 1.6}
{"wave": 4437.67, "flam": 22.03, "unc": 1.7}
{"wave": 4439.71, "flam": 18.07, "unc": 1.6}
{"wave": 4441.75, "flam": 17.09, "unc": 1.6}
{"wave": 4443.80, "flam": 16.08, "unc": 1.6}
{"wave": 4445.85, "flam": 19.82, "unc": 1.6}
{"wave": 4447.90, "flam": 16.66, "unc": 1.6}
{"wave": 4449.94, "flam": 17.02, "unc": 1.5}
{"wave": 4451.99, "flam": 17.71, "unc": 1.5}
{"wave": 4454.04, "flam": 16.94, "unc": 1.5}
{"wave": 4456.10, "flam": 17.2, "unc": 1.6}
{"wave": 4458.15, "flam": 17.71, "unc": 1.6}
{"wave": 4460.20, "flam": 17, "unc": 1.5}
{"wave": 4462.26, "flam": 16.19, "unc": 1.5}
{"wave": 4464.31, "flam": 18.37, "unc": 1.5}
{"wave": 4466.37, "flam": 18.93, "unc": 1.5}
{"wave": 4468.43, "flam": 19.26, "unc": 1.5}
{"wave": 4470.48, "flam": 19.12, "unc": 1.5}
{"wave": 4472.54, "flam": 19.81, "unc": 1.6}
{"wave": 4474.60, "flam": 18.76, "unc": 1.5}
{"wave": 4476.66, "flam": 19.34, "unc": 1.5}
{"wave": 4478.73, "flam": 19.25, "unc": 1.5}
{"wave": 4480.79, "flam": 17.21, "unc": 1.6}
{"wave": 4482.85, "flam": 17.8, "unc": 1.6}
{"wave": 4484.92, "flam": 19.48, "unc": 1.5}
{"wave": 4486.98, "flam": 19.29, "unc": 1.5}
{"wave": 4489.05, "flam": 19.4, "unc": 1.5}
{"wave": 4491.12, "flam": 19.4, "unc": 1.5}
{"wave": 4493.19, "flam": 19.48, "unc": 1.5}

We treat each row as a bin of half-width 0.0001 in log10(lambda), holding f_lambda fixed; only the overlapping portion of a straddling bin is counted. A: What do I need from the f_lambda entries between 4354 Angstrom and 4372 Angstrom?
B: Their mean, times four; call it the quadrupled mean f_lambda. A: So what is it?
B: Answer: 68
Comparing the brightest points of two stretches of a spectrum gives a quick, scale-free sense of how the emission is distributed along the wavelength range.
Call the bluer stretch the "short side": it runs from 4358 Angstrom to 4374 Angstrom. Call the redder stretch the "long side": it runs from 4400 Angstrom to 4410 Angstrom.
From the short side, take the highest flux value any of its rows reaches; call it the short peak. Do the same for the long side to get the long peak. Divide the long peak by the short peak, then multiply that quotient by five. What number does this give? 4.5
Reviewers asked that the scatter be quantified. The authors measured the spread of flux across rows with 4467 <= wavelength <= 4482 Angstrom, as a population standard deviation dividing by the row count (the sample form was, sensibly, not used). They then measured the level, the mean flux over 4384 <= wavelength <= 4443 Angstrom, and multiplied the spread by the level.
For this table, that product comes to 13.3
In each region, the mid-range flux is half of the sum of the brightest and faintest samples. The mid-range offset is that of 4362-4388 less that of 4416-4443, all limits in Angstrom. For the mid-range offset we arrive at -3.2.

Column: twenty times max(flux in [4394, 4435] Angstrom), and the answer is 418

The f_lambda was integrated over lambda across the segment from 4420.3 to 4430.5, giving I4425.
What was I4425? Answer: 188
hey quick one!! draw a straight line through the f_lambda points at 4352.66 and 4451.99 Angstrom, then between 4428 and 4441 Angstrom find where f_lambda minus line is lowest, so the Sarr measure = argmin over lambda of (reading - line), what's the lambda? 4435.62 Angstrom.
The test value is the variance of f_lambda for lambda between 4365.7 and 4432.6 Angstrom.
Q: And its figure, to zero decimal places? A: 6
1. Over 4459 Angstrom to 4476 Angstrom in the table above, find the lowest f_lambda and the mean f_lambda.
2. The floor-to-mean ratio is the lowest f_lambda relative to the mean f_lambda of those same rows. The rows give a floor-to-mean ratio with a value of 0.88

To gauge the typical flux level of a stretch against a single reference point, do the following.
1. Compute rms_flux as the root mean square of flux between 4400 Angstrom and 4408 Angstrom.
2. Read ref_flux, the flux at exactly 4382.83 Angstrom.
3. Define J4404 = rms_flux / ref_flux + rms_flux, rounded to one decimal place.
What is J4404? 17.3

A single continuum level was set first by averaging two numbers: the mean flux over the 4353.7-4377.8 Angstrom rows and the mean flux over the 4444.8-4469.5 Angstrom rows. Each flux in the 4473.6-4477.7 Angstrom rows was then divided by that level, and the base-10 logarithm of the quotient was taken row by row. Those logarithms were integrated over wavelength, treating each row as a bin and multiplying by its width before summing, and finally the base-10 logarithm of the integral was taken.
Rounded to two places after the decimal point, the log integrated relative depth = -0.81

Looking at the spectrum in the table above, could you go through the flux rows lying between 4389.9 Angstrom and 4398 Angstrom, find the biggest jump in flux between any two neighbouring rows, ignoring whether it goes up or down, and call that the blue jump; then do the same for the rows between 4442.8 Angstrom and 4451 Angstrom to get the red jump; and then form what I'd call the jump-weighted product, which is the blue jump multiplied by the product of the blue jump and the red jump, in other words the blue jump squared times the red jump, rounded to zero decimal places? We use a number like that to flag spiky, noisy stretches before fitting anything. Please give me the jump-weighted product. 34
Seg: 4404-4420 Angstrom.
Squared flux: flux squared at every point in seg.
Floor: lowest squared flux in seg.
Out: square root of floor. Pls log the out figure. 10.5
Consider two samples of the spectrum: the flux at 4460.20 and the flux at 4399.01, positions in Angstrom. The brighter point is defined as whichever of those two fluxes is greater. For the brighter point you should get 18.6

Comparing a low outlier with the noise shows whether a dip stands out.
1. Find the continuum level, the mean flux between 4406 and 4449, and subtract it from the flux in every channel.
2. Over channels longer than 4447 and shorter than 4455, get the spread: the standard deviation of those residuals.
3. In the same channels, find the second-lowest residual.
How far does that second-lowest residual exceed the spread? -1.5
